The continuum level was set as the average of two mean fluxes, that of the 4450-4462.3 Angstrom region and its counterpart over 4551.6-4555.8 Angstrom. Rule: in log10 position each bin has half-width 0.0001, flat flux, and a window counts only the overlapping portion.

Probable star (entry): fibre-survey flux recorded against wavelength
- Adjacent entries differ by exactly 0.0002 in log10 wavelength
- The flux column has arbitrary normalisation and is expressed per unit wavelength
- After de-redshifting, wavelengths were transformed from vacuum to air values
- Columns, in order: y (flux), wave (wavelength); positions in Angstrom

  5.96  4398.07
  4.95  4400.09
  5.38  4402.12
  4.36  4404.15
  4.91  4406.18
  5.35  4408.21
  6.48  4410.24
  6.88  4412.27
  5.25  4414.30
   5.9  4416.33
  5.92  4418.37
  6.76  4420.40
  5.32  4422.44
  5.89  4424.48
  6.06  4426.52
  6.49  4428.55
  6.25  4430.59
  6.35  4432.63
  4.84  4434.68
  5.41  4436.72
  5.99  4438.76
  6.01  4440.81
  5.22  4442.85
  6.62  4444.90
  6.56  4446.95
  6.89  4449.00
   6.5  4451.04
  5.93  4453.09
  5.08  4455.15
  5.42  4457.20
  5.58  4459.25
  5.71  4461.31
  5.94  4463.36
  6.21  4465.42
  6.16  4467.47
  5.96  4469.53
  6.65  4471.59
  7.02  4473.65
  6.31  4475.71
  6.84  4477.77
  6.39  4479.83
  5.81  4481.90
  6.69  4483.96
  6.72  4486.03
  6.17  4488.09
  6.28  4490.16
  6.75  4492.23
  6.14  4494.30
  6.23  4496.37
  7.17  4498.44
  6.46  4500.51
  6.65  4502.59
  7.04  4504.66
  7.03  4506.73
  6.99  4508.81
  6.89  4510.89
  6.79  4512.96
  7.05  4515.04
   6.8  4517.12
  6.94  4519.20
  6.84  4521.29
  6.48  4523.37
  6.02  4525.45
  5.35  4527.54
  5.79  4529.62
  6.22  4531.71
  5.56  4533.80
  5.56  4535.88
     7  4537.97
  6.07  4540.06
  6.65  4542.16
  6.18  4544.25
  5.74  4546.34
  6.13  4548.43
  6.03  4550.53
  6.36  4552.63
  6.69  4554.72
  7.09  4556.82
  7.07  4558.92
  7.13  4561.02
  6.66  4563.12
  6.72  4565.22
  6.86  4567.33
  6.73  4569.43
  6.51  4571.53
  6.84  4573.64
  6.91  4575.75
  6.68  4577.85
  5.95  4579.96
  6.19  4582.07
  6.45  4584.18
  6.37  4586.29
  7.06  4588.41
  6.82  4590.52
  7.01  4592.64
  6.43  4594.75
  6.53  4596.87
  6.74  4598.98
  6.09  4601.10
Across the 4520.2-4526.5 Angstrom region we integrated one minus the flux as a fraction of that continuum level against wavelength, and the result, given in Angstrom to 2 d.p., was -0.34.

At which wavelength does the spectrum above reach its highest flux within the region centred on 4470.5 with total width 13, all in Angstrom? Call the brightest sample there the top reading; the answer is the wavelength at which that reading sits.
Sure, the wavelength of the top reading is 4473.65 Angstrom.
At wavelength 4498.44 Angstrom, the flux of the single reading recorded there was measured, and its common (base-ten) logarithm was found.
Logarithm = 0.86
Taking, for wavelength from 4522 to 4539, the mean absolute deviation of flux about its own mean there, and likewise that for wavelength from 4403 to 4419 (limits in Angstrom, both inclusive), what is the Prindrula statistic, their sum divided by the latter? 1.7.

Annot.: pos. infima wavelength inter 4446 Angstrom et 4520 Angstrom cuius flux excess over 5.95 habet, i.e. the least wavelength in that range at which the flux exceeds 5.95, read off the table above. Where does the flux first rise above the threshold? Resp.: 4446.95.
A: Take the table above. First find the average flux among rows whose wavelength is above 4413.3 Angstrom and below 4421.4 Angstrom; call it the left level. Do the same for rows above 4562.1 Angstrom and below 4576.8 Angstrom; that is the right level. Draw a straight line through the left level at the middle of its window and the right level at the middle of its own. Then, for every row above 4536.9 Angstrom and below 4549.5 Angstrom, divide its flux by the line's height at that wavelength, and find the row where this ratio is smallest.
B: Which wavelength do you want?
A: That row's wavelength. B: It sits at 4546.34 Angstrom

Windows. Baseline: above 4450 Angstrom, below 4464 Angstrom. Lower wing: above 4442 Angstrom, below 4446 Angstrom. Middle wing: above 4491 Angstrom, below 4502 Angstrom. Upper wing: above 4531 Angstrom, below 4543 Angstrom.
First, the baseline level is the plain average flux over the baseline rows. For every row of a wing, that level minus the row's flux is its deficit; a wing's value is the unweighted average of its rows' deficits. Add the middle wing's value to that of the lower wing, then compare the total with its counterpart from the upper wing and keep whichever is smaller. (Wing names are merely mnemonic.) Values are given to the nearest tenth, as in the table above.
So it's -1.0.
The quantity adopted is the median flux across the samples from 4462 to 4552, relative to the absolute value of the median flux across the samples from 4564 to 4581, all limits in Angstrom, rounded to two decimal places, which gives 0.95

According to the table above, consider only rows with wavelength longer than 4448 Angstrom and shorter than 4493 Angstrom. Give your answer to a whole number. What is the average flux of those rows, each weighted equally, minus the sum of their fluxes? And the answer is -131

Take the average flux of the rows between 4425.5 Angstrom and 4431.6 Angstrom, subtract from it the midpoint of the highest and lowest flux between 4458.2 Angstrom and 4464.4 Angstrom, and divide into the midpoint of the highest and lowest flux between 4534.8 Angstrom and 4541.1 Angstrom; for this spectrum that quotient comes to 12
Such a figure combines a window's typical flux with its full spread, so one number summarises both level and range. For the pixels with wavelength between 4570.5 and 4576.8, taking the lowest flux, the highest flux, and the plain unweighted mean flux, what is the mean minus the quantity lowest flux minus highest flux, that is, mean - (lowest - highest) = 7.15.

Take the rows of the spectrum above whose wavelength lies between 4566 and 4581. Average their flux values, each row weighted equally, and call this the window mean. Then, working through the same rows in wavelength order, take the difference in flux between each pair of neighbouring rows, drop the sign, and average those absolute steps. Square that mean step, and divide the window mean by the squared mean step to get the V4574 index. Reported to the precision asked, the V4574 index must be 82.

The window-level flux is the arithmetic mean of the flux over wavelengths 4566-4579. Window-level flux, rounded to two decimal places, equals 6.75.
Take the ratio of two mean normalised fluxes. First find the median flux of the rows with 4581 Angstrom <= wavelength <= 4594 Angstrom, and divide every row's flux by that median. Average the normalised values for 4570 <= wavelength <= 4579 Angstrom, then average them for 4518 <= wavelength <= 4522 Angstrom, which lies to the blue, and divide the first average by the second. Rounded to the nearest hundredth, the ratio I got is 0.98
